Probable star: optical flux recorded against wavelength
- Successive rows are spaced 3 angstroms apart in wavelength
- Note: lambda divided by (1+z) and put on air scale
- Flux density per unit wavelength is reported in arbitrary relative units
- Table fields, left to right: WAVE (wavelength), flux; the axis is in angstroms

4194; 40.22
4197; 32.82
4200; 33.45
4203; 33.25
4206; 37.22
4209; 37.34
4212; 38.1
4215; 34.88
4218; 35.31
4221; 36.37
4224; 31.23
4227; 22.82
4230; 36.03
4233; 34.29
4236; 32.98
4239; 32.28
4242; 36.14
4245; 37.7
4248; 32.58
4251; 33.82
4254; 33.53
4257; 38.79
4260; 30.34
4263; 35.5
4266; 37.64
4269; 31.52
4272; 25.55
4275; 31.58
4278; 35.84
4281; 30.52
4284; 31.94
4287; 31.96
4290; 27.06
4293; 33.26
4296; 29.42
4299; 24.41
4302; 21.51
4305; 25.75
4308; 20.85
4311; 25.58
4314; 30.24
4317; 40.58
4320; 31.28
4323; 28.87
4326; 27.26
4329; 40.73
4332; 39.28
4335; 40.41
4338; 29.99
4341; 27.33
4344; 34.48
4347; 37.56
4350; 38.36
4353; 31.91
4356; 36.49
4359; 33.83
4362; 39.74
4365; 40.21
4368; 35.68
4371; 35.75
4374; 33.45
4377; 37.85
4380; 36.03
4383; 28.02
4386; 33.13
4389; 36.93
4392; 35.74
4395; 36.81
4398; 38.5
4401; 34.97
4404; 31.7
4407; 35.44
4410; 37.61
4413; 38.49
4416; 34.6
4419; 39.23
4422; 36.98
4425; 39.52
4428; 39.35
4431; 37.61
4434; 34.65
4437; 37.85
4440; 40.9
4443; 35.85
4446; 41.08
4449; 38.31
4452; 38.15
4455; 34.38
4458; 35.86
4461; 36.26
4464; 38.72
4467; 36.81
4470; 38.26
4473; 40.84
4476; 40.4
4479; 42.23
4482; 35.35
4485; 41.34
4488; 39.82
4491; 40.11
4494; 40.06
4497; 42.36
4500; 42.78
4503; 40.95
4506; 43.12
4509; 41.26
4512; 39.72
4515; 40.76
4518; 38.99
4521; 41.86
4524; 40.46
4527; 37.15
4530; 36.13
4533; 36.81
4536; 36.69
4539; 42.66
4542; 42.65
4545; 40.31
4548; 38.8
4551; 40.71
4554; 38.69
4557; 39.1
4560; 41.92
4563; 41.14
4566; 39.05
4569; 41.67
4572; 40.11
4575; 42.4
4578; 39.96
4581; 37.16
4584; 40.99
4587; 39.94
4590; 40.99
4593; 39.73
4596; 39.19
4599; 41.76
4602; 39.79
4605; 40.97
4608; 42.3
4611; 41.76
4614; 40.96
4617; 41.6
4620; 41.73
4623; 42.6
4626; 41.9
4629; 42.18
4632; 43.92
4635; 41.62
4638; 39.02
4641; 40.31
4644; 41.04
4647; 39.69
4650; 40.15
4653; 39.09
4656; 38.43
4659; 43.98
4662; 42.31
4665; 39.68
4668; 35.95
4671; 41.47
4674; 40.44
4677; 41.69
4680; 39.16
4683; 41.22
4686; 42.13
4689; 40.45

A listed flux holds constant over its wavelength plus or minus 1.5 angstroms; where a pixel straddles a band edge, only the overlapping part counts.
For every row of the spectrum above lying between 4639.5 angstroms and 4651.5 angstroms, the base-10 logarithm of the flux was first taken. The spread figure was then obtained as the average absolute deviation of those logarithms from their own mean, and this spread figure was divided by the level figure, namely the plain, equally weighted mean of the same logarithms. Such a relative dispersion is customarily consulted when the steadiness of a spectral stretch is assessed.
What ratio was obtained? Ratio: 0.003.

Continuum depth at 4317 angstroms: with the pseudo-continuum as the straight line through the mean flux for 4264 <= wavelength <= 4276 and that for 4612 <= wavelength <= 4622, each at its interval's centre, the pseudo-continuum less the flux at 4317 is -8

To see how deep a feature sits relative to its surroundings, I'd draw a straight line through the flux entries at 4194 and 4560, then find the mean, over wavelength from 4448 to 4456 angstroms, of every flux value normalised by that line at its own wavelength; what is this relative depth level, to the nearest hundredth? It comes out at 0.89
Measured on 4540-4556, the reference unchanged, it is 0.96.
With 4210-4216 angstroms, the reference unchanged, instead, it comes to 0.91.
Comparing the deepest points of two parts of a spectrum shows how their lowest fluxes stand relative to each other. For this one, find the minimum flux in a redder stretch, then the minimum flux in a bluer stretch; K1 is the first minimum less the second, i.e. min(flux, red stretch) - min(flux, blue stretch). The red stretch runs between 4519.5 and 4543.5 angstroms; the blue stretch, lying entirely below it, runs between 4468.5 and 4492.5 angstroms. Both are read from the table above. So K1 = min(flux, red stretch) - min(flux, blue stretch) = 1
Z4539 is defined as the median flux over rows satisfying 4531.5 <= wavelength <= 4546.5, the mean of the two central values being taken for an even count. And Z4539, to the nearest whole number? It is 40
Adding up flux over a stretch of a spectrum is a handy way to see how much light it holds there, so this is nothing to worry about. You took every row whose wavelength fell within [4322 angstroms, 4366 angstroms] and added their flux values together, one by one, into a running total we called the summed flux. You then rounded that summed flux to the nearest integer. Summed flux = 526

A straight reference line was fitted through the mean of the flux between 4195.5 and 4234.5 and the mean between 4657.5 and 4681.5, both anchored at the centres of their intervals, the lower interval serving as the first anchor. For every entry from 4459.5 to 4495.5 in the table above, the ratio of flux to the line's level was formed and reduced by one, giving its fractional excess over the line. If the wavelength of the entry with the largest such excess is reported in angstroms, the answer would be 4479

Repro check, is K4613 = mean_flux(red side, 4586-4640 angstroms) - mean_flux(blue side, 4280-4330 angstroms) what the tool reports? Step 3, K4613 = 12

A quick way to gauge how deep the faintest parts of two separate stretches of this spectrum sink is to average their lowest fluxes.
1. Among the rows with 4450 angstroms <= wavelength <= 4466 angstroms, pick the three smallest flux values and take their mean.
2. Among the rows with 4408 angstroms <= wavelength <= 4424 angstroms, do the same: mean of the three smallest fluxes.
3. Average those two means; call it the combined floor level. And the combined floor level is 35.9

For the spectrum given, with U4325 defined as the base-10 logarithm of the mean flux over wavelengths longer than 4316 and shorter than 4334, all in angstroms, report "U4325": 1.54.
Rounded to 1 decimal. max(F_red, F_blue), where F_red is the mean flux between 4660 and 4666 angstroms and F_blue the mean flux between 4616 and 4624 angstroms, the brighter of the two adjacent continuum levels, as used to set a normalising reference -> 42.0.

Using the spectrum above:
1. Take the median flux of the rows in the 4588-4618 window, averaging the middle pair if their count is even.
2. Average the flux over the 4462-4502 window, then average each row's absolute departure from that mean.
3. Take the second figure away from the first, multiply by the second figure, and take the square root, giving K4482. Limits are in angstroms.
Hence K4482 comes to 8.0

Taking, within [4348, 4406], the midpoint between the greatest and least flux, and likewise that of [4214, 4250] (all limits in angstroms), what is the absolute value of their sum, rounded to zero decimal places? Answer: 64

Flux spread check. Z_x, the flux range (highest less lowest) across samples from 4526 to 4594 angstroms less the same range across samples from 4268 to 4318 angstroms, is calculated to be -13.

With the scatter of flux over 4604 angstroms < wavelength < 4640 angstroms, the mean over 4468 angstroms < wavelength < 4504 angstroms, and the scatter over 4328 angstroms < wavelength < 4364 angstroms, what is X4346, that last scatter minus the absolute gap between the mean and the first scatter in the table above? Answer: -35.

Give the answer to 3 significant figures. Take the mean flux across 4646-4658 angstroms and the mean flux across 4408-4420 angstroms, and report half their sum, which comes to 38.4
